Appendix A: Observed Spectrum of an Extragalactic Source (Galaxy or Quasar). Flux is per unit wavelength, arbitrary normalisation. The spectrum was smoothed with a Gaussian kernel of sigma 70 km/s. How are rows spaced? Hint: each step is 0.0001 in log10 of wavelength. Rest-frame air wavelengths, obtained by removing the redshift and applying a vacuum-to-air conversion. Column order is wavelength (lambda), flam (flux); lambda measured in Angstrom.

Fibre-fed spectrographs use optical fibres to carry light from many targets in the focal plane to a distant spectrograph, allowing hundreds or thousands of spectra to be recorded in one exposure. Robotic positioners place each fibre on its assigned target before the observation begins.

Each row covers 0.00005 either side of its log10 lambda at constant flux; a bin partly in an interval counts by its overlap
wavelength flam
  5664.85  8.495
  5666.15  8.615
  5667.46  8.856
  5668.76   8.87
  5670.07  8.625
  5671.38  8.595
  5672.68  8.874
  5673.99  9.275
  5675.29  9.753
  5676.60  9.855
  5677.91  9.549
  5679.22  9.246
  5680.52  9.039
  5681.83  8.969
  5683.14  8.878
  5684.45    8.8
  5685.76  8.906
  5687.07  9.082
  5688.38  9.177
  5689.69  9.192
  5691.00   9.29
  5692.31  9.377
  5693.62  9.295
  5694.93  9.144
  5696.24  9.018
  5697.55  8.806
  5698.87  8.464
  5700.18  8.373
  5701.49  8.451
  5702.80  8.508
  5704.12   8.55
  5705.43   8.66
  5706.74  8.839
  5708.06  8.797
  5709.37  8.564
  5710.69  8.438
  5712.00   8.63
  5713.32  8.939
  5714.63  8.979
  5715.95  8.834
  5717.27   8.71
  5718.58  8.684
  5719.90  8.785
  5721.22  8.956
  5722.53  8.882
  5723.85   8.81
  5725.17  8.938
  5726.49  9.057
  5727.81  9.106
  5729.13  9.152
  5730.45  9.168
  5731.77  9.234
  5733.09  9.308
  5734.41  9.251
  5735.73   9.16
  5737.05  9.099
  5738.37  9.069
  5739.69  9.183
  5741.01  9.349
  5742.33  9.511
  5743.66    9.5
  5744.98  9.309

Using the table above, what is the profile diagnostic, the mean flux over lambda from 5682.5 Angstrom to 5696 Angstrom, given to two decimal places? 9.11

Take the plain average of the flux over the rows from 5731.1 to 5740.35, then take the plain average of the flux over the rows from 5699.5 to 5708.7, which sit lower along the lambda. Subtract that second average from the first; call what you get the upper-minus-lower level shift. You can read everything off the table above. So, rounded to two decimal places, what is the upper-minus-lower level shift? 0.59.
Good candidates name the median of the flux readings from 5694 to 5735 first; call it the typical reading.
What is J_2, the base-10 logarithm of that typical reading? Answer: 0.946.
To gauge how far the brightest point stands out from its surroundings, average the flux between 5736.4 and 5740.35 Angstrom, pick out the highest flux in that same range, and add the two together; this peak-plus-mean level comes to 18.3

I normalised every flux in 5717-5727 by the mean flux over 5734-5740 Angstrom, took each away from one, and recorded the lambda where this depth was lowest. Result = 5726.49 Angstrom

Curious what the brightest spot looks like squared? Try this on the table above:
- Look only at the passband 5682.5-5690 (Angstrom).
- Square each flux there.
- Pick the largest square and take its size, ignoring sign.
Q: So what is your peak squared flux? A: 84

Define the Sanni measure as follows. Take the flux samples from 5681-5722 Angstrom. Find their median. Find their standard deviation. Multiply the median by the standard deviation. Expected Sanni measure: 2.4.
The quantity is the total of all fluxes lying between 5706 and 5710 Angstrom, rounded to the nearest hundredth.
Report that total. 26.20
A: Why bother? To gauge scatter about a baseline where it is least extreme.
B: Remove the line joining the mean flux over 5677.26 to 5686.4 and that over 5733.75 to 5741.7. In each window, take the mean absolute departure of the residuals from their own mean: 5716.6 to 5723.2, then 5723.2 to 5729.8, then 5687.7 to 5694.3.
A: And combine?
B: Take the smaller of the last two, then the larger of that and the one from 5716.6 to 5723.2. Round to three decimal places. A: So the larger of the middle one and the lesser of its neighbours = 0.089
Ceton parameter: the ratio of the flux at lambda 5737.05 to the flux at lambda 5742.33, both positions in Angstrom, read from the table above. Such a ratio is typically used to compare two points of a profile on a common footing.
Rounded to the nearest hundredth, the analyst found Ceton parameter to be 0.96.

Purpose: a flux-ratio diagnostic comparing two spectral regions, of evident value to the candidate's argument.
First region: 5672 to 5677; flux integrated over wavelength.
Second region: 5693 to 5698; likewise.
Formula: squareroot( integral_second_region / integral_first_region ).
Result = 0.98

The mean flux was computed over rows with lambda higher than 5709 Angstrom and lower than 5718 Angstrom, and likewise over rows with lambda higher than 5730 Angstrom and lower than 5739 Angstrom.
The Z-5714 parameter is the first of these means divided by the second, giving 0.95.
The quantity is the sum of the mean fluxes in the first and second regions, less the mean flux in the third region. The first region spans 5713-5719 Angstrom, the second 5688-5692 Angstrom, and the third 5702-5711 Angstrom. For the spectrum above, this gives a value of 9.4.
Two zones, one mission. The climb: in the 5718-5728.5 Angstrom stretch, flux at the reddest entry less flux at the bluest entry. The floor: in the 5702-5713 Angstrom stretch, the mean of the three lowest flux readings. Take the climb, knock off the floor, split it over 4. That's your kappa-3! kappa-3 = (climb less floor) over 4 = -2.02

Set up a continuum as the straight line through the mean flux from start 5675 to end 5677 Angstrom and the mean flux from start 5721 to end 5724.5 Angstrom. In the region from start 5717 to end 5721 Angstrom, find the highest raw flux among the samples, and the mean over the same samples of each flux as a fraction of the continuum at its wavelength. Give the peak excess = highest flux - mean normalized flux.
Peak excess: 7.81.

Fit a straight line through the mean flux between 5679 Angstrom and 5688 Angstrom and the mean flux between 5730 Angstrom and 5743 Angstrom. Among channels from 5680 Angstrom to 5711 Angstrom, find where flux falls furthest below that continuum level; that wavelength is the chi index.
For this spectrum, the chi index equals 5700.18 Angstrom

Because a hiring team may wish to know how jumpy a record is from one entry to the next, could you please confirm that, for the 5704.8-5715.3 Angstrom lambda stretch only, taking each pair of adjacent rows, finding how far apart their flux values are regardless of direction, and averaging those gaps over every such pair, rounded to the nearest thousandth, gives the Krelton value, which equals 0.160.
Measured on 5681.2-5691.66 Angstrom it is 0.094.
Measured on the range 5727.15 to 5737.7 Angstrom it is 0.059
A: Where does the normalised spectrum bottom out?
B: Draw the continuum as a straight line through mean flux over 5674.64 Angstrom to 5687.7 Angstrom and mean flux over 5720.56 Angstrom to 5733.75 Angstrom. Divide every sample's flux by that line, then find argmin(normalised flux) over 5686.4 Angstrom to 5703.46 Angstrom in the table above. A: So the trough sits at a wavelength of 5700.18 Angstrom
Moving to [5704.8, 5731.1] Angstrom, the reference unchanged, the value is 5710.69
